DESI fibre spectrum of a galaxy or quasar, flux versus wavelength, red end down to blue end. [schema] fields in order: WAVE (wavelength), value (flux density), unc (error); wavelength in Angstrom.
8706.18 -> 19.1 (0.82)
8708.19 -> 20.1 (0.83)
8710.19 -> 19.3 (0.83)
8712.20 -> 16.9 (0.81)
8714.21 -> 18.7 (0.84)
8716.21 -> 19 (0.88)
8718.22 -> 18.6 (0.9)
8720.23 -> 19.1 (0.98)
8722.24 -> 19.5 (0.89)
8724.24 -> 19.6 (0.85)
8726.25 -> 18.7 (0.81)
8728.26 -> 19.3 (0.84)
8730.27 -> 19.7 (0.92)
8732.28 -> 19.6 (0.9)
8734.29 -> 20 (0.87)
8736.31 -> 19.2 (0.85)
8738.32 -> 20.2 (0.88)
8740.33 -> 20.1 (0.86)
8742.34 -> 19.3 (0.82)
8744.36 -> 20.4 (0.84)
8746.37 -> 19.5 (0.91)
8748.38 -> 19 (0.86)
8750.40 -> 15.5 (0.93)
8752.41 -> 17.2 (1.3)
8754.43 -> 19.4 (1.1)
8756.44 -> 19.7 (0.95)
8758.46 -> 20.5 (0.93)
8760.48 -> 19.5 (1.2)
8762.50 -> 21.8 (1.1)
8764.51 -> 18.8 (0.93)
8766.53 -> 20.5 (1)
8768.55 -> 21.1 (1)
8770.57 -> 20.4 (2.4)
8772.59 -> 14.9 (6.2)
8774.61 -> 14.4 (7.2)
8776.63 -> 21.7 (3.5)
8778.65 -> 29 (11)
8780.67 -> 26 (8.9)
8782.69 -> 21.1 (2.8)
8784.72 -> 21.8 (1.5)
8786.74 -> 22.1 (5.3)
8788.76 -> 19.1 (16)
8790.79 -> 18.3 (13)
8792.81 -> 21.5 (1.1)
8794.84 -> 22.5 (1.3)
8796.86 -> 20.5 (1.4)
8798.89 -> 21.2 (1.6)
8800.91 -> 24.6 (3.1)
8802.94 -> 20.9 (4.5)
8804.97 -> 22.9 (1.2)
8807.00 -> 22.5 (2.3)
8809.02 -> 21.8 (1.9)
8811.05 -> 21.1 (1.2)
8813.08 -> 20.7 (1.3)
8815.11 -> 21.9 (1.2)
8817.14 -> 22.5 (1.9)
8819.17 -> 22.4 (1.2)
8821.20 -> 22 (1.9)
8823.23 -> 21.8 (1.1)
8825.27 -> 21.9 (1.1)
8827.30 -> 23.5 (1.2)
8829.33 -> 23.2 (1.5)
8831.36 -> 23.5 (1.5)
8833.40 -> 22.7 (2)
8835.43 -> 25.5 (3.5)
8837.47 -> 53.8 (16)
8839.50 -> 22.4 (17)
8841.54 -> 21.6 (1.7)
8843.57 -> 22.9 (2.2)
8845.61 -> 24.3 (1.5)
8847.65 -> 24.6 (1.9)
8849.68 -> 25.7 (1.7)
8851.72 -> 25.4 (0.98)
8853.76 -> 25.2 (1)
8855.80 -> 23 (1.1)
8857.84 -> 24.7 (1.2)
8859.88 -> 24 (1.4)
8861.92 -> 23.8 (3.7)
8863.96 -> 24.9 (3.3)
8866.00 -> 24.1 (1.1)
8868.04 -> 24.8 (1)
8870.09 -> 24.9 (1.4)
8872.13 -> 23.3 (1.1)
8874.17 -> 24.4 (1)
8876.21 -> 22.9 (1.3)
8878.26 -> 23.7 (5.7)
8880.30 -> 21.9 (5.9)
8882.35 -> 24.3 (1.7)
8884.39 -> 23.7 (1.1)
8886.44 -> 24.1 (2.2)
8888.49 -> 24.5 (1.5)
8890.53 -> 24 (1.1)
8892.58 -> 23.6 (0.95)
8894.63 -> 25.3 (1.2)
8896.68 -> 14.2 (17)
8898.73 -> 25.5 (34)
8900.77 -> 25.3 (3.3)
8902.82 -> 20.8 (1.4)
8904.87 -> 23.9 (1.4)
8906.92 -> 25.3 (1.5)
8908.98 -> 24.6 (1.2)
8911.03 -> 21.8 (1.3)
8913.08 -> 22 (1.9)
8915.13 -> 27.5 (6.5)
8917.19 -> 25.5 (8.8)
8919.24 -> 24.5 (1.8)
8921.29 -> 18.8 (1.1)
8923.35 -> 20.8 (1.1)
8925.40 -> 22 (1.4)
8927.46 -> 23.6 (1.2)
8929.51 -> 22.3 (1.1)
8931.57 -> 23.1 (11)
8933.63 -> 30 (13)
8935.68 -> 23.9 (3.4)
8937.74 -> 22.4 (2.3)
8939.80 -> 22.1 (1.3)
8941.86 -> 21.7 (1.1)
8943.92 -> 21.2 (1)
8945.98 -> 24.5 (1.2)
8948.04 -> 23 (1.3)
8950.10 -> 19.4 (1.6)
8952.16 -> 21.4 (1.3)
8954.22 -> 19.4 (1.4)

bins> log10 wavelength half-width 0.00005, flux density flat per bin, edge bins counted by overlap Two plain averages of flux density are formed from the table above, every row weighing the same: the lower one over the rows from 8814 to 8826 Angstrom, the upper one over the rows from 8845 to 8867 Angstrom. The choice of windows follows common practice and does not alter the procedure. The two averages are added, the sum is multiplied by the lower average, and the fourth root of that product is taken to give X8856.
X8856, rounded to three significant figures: 5.66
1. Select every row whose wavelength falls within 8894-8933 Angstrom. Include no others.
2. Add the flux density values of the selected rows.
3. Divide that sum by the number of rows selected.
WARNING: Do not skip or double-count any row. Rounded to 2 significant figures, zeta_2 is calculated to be 23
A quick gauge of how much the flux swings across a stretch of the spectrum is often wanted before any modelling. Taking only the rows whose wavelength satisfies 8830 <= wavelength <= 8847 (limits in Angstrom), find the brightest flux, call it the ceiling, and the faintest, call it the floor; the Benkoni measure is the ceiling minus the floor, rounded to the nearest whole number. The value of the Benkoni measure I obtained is 32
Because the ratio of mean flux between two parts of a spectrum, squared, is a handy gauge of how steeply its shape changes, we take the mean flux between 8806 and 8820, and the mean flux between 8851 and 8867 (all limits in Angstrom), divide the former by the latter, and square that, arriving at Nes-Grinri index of 0.80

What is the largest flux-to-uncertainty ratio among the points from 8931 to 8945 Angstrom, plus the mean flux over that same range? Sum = 44.7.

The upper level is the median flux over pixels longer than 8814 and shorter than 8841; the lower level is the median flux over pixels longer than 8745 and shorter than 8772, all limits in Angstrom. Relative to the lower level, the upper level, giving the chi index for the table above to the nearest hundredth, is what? 1.15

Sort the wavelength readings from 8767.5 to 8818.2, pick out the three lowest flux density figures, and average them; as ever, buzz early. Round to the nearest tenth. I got 15.9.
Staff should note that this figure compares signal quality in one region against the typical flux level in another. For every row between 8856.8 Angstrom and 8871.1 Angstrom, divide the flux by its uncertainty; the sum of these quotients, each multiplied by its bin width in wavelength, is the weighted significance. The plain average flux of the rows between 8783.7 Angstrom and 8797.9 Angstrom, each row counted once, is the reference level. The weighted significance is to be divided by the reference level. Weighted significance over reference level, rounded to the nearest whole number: 11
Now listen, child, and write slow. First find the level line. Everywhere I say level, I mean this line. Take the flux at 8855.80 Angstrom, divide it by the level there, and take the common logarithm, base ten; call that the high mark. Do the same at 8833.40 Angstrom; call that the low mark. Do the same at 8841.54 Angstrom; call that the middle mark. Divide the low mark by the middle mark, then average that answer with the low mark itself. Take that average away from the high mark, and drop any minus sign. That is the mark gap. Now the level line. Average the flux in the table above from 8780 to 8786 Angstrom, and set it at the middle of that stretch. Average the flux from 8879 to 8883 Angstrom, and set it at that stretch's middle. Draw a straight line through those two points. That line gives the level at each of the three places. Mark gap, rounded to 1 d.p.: 0.1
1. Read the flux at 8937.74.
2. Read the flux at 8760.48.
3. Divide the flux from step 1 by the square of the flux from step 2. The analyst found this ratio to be 0.059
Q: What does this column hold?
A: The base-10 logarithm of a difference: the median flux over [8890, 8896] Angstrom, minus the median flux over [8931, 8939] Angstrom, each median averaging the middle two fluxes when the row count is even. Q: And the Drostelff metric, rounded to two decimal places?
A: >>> -0.30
